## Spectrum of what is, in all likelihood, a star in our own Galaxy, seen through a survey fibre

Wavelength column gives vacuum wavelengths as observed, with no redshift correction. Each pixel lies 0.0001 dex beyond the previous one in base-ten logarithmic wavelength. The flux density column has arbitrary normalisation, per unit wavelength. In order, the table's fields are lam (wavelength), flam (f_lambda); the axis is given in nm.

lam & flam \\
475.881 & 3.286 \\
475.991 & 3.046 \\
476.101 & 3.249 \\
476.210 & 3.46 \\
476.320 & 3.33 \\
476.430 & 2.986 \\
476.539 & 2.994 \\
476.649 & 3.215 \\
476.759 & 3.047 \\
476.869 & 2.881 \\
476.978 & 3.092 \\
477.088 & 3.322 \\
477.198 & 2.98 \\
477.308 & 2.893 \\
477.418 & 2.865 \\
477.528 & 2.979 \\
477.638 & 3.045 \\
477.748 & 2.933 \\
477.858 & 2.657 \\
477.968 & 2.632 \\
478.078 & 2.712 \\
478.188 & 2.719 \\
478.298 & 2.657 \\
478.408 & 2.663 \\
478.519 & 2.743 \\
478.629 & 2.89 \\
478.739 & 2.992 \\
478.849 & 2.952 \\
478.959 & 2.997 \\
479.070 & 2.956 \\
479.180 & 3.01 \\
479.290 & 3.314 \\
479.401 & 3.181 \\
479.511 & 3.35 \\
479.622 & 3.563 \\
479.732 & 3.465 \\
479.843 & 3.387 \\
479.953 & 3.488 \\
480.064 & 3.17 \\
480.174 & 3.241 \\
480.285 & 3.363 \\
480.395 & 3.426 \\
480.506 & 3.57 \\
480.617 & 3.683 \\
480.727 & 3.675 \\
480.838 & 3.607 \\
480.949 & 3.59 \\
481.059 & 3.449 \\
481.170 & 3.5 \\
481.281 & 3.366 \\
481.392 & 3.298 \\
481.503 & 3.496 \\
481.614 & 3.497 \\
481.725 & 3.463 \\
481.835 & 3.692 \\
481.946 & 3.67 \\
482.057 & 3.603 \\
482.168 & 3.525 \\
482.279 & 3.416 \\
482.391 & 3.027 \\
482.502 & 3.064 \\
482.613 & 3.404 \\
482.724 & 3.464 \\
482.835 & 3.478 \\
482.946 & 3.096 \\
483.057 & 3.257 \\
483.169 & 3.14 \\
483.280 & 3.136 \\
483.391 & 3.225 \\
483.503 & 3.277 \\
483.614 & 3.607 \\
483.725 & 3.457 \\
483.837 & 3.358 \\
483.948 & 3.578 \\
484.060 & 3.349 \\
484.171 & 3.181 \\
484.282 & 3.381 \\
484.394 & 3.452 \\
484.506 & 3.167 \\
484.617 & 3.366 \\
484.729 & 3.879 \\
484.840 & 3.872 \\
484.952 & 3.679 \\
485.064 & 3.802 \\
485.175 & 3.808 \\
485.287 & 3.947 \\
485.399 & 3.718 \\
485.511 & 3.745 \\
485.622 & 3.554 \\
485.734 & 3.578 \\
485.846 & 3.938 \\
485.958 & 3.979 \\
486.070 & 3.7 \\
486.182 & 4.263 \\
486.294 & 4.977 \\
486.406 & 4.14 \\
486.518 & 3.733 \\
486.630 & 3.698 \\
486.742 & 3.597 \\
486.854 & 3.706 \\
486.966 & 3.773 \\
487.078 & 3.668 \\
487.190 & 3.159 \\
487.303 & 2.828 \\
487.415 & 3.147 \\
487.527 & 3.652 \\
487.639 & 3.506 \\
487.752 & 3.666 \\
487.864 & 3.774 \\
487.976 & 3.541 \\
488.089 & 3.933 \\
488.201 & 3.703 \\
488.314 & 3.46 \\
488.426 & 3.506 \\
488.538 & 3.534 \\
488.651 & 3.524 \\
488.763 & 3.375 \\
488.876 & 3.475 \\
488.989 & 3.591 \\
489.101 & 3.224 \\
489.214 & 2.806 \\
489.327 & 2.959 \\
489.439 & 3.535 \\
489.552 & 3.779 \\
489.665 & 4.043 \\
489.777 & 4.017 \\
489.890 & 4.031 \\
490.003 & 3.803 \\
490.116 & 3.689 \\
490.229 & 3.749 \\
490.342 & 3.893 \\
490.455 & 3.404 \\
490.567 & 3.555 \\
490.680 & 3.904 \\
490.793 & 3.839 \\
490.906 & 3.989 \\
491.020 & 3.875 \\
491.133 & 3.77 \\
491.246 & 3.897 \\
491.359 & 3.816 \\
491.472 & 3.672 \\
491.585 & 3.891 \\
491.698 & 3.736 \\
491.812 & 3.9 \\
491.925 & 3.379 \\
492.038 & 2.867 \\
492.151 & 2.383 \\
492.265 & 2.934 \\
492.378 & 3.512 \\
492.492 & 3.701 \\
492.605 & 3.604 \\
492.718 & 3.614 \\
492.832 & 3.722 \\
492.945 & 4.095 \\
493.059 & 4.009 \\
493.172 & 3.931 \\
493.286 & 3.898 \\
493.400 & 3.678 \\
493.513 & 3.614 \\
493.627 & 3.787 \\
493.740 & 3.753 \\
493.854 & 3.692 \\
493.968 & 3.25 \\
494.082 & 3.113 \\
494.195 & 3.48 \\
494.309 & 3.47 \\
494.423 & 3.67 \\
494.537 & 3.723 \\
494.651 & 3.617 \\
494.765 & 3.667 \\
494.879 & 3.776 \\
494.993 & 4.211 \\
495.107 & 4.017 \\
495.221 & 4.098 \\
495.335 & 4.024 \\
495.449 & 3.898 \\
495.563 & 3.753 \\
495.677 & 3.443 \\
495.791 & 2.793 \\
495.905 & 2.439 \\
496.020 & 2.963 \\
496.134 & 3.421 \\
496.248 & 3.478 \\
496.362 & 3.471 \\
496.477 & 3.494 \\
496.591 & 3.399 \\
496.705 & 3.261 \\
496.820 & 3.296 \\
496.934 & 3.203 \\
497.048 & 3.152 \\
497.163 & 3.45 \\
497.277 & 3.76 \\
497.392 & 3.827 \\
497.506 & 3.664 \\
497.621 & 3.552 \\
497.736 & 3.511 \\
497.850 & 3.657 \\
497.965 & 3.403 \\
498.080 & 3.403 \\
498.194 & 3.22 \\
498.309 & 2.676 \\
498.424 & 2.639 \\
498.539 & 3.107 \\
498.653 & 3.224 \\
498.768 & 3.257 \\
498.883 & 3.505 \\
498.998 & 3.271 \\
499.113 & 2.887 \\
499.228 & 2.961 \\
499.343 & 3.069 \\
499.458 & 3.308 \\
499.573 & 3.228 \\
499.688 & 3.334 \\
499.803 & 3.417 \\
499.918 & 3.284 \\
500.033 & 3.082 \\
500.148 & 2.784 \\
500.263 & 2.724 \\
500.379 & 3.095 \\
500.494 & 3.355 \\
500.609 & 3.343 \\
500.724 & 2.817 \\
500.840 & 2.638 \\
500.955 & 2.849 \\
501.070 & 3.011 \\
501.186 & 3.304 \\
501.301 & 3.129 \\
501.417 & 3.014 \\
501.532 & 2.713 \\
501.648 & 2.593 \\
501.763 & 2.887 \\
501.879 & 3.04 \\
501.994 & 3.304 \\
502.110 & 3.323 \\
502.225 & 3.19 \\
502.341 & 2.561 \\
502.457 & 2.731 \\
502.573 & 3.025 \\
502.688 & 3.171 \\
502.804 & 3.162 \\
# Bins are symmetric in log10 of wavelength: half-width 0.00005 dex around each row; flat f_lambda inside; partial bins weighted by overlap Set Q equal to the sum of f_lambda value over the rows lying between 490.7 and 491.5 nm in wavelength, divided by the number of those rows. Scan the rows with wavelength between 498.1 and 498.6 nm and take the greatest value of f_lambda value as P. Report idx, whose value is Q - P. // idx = 0.6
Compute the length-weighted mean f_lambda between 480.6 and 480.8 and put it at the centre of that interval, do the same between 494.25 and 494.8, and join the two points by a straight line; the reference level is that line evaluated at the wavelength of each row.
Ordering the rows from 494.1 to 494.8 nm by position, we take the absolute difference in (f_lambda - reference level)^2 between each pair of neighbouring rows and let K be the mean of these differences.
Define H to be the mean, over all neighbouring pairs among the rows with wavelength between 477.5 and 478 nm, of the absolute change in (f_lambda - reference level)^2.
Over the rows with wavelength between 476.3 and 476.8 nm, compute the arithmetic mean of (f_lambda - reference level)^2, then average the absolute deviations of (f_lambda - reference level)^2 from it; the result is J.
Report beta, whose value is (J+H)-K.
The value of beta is 0.3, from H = 0.20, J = 0.14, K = 0.0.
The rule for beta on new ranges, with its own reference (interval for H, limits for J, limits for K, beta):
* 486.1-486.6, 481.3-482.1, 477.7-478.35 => 0.9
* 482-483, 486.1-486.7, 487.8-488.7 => 0.6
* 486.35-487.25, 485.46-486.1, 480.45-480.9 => 0.1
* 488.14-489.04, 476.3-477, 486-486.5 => -0.9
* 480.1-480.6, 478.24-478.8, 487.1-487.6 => -0.1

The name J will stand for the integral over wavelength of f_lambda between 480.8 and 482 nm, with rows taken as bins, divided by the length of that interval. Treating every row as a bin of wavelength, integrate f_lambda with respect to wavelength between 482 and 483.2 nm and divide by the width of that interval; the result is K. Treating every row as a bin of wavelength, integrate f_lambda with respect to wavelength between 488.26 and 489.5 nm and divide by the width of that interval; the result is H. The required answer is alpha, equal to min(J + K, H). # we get 3.36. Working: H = 3.36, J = 3.5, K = 3.32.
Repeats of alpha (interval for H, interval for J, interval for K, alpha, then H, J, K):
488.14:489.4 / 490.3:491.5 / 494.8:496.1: 3.38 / 3.38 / 3.8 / 3.58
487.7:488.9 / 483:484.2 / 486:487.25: 3.59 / 3.59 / 3.3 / 3.85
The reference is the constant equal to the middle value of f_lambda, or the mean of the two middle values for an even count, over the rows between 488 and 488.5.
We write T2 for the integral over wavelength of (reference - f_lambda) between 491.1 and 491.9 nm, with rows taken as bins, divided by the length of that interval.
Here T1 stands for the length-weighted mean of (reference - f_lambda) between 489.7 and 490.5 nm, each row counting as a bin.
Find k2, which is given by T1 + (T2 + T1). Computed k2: -0.6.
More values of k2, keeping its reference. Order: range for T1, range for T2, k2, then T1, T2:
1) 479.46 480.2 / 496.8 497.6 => 0.6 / 0.2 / 0.1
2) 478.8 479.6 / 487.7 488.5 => 0.9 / 0.5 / 0.0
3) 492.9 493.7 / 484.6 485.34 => -0.7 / -0.2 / -0.2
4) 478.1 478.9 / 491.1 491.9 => 1.4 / 0.8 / -0.2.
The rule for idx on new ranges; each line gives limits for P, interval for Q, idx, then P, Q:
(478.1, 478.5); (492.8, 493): 1.2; 2.719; 3.9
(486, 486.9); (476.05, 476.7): -1.8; 4.977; 3.2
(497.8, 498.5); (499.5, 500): -0.3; 3.657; 3.3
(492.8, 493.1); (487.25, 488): -0.7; 4.095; 3.4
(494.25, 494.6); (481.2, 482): -0.2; 3.723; 3.5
